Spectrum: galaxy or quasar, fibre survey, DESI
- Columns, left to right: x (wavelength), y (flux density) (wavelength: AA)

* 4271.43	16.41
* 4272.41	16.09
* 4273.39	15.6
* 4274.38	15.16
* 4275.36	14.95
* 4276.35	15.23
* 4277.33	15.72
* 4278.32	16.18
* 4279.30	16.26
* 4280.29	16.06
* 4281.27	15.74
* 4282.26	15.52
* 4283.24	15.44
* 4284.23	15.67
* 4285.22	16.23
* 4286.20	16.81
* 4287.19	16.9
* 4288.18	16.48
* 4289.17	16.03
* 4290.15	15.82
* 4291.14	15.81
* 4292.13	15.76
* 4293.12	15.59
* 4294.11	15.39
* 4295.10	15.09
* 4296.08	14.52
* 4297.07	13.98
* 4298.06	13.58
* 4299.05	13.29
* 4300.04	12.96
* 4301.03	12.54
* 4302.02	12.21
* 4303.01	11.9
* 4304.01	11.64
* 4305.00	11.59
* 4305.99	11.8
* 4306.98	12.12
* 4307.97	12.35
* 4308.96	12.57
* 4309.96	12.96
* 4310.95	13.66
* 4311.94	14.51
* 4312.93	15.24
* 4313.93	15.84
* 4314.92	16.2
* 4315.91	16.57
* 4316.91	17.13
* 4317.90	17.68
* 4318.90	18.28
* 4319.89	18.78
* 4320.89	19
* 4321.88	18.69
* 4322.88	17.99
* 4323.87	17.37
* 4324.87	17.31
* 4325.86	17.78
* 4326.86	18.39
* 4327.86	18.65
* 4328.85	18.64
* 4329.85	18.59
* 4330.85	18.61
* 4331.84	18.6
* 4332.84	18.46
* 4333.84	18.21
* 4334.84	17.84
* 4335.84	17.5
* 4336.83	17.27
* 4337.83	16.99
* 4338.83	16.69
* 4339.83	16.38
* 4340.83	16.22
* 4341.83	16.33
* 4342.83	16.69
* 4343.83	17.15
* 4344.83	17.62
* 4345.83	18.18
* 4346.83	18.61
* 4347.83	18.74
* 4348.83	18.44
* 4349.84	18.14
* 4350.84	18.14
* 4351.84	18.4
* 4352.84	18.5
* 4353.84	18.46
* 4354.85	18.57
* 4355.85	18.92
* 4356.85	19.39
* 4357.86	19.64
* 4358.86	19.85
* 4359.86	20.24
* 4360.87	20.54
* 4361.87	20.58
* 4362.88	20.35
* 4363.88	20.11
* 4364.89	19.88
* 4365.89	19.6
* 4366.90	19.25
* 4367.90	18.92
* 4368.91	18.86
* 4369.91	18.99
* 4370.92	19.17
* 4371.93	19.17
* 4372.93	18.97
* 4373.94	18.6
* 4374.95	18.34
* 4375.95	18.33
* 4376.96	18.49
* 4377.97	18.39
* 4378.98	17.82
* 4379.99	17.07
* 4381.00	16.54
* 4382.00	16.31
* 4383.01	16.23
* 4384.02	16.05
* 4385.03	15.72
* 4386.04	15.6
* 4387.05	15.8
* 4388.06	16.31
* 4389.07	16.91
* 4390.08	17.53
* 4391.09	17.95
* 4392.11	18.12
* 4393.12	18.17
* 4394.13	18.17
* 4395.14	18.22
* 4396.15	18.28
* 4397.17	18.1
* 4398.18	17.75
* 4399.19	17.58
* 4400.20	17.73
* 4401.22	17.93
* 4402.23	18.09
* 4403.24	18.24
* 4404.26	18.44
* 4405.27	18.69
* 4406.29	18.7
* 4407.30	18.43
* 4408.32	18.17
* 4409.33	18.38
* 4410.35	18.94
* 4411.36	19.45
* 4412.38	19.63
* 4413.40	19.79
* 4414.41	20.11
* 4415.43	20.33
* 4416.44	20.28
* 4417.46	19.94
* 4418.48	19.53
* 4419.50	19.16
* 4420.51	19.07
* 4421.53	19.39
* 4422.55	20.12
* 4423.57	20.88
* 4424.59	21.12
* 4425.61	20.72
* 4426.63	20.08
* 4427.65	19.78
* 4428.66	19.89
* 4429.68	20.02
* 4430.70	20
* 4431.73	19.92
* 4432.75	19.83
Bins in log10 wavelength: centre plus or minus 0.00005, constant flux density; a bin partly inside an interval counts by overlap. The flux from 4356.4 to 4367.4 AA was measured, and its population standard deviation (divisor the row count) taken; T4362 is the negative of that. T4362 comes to -0.43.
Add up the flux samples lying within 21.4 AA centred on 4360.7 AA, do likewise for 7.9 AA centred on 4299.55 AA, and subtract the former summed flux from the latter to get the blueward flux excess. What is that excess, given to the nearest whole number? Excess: -301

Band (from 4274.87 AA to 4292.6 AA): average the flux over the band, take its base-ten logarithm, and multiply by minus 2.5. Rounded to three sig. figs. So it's -3.01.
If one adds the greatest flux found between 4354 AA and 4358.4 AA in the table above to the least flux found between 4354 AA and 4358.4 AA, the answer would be 38.2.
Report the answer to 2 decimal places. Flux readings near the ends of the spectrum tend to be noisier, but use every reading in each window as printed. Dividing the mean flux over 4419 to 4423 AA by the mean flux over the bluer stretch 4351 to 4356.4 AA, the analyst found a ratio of 1.05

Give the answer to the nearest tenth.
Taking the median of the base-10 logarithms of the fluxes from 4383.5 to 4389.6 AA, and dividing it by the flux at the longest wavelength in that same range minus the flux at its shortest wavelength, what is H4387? 1.4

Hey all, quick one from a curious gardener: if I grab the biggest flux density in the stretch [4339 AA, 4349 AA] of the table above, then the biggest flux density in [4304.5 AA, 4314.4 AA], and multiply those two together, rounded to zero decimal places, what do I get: 297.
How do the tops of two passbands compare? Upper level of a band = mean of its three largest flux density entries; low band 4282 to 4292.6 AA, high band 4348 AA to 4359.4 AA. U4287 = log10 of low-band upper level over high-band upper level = -0.069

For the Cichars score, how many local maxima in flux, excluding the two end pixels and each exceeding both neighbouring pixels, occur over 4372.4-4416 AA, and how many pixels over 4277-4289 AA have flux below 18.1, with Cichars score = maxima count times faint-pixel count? 36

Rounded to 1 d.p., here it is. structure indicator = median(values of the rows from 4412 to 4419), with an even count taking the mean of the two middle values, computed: 19.9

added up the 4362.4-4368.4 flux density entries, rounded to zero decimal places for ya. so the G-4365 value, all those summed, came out 118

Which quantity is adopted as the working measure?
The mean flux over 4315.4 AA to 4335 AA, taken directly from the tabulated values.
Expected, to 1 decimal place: 18.1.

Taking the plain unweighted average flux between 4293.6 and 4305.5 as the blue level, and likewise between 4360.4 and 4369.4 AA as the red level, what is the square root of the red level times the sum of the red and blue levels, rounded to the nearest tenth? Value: 25.6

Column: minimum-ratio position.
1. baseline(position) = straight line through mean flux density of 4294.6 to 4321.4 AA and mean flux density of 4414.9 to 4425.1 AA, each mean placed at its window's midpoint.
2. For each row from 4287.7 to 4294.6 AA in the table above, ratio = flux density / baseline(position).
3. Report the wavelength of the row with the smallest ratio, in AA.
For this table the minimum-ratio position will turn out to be 4294.11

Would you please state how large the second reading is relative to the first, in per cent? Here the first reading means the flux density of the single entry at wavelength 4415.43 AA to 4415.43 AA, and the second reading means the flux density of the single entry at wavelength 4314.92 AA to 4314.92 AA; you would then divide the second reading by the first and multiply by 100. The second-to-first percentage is 80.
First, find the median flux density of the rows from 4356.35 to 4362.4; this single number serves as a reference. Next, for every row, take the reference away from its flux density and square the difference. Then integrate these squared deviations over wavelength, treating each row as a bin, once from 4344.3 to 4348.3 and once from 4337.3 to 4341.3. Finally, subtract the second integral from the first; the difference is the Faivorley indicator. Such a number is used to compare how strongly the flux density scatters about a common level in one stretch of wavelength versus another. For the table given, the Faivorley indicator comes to -35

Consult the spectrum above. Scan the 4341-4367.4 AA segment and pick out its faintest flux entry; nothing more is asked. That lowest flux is 16.33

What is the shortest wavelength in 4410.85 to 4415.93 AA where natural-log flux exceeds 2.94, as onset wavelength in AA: 4411.36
